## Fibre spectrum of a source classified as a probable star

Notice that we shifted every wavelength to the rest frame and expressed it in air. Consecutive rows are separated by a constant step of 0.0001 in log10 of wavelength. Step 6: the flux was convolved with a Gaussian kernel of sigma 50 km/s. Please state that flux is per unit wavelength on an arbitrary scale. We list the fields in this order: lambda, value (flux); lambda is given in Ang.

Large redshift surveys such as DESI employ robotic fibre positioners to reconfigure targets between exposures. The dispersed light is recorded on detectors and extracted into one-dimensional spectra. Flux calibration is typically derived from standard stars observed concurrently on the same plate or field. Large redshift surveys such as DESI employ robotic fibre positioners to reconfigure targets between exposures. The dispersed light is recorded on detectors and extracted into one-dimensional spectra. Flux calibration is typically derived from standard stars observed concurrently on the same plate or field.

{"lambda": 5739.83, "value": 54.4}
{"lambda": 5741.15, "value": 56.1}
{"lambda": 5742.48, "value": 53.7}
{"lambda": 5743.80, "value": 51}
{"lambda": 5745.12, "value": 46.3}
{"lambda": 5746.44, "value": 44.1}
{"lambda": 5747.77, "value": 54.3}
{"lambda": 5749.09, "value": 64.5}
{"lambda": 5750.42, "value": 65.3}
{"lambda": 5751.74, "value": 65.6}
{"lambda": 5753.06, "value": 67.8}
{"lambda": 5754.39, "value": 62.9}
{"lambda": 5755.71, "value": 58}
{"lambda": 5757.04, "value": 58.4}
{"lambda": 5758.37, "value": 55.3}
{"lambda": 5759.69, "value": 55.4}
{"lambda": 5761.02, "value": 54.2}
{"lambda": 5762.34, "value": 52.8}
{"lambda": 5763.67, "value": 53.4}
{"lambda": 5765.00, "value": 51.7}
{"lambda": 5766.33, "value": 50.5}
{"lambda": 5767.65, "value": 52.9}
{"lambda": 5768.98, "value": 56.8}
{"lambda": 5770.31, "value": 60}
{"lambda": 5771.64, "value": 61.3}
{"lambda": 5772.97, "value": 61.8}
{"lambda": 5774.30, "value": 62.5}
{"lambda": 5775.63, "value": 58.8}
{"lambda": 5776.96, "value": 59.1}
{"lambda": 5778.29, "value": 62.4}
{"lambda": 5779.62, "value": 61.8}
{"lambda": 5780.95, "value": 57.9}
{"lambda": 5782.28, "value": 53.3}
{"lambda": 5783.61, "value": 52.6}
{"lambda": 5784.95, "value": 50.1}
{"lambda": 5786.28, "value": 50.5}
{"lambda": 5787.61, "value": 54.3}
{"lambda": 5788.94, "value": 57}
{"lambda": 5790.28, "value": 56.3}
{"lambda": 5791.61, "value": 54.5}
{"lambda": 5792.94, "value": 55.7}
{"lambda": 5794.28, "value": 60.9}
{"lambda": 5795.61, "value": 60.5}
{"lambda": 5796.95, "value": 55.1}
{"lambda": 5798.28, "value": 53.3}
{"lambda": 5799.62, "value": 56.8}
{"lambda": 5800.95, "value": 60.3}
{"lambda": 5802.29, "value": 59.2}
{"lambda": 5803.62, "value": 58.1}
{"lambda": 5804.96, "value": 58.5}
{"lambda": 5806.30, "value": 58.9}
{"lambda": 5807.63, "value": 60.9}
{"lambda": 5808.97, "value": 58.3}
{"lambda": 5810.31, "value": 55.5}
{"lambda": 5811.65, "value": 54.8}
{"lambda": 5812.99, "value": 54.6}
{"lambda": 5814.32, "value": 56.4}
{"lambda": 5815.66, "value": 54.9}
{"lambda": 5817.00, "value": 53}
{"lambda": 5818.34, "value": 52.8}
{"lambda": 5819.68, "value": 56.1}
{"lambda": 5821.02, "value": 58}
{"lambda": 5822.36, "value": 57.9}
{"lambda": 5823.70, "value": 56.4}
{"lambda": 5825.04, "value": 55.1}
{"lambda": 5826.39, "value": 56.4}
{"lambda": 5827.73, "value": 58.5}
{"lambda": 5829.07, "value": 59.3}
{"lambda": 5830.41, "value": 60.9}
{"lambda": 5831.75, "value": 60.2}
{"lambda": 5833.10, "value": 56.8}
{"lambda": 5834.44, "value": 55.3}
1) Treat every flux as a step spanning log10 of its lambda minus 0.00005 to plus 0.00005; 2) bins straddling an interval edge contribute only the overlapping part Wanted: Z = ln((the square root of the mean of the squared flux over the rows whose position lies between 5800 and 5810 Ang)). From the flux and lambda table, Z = 4.08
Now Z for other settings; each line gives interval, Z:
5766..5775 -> 4.06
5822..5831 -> 4.06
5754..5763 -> 4.04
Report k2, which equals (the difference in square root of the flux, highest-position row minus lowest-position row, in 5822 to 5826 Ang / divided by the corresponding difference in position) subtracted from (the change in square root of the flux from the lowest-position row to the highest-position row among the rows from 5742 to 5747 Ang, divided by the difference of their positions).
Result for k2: -0.10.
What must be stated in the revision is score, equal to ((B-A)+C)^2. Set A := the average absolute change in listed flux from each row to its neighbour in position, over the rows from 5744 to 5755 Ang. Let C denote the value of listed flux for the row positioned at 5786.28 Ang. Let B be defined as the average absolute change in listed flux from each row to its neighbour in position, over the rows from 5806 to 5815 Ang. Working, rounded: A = 4.40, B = 1.68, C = 50.5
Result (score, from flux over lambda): 2283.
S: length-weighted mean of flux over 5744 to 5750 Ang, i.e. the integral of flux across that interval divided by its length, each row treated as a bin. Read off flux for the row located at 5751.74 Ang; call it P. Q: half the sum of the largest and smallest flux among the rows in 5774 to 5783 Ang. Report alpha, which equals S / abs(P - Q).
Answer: 6.8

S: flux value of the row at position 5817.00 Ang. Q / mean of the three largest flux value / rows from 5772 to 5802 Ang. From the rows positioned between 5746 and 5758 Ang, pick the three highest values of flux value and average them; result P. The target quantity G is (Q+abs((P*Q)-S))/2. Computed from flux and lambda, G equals 2066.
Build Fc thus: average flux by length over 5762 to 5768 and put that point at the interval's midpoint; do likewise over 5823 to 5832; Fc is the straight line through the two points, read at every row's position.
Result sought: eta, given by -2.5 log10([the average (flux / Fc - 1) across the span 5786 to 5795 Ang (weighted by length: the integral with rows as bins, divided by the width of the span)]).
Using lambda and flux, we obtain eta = 4.1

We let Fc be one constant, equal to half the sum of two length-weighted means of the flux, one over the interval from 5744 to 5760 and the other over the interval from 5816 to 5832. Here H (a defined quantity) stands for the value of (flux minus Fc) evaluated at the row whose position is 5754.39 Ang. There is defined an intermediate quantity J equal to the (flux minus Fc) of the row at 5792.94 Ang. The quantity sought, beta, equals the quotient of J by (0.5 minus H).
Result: 0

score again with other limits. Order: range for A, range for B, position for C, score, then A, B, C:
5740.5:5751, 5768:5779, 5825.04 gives 2726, 4.74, 1.86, 55.1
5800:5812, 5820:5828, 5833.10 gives 3212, 1.39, 1.26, 56.8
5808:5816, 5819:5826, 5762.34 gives 2767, 1.40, 1.20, 52.8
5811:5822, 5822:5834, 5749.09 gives 4166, 1.54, 1.59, 64.5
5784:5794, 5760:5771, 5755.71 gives 3398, 1.77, 2.06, 58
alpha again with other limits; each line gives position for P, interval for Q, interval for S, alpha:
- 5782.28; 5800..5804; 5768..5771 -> 9.8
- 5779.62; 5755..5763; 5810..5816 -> 8.9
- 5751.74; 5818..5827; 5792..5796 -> 5.7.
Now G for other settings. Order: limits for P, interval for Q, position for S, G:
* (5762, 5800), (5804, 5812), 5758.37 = 1851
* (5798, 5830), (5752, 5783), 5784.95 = 1945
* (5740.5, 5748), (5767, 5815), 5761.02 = 1706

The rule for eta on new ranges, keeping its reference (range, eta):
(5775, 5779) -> 2.2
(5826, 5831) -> 4.7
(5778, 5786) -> 3.6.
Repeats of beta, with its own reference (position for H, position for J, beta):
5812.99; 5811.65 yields -1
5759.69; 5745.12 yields -4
